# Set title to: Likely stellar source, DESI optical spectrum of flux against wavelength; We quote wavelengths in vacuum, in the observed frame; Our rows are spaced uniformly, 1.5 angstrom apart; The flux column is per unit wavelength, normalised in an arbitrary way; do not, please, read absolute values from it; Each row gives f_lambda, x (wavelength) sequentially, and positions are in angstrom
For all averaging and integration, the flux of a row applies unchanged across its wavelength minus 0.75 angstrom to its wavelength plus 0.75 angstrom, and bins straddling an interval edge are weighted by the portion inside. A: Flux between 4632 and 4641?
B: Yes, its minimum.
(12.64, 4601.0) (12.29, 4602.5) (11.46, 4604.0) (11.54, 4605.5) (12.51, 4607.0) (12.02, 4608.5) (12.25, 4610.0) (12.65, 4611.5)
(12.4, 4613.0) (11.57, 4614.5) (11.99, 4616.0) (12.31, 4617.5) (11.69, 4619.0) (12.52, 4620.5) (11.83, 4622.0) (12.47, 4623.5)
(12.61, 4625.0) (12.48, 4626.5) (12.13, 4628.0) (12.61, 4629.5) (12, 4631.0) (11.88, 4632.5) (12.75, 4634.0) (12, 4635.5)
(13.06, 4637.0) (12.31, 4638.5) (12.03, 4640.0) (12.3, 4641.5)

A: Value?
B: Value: 11.88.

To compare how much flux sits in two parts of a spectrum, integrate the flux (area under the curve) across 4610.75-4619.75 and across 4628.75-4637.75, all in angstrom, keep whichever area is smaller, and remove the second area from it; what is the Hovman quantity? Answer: -2.5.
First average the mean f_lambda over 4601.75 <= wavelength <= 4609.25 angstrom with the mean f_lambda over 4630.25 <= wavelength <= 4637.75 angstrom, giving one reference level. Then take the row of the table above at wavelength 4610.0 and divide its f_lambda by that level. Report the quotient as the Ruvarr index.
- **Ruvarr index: 1.01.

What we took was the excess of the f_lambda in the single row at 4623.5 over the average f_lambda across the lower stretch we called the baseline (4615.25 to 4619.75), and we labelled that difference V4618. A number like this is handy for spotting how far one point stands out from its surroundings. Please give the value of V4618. 0.47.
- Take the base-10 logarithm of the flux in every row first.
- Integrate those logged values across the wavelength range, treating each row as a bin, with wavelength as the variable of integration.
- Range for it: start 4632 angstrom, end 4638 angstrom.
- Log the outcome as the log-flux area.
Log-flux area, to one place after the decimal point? 6.6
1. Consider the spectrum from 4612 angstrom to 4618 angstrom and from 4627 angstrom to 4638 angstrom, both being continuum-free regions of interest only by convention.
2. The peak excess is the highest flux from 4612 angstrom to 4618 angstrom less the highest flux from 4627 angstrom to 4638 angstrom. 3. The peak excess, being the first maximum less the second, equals -0.66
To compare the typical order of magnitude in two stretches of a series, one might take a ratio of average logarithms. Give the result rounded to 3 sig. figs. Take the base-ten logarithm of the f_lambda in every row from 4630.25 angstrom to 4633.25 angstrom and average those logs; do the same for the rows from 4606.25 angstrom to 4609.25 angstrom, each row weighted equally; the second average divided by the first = 1.01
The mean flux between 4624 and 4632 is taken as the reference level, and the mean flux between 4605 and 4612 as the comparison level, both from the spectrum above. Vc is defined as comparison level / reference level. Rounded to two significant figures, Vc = 0.99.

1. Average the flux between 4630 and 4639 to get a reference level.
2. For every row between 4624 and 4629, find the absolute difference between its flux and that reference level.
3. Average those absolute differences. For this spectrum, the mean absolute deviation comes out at 0.21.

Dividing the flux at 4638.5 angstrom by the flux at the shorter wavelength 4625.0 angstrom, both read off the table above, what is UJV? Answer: 0.98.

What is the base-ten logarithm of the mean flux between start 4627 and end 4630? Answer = 1.09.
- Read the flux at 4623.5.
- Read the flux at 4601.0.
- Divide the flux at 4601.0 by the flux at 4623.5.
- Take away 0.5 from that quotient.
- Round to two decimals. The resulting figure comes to 0.51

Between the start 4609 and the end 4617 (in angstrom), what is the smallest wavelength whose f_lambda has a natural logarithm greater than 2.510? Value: 4611.5 angstrom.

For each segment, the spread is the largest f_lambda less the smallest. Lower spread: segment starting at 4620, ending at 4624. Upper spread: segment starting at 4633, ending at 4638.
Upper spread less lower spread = 0.4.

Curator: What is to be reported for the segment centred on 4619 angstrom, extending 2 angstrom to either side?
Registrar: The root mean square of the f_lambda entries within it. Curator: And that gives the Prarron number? 12.2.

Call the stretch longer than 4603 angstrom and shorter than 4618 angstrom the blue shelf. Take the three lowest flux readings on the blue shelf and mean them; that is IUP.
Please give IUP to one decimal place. 11.5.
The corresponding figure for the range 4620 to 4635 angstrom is 11.9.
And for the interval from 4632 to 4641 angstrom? 12.0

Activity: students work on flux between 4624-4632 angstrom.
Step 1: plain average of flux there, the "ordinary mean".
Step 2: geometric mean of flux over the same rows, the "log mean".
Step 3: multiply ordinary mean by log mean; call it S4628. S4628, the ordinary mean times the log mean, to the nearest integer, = 153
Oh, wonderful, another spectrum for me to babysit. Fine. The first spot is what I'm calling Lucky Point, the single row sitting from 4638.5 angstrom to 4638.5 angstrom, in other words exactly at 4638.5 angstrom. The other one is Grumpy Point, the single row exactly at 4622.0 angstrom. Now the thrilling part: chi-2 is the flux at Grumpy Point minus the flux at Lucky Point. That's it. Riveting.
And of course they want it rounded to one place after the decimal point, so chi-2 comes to -0.5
